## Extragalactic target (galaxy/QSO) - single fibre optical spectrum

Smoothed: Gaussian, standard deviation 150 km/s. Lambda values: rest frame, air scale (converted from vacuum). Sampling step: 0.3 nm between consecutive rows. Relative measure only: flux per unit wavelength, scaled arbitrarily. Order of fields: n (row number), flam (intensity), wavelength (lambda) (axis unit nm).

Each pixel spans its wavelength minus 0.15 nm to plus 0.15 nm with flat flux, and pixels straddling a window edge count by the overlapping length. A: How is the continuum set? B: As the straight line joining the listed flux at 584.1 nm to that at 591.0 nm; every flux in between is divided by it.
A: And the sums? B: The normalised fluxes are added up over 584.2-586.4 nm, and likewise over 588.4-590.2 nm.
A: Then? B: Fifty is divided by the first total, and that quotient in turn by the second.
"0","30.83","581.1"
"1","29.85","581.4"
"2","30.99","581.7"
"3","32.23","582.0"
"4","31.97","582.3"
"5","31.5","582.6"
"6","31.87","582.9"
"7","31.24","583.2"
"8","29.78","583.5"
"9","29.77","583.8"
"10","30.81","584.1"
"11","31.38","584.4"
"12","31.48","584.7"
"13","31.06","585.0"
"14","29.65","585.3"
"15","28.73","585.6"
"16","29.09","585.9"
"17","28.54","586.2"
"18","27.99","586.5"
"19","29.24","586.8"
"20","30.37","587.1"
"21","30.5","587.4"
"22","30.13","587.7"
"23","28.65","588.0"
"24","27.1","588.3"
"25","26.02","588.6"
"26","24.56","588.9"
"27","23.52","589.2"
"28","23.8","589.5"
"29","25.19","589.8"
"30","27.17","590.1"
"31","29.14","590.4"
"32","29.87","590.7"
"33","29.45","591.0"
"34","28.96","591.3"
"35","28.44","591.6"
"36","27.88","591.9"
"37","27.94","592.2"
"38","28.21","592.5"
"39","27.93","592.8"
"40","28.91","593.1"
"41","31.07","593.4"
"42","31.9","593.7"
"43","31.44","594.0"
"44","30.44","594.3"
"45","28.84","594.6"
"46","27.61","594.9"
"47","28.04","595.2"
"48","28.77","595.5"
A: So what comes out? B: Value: 1.4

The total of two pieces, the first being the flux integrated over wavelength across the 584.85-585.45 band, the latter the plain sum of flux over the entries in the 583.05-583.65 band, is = 79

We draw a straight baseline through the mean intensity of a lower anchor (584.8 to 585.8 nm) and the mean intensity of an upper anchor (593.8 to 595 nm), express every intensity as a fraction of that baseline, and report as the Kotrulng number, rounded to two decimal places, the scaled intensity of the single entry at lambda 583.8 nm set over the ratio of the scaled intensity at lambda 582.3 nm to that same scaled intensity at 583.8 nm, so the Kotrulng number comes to 0.93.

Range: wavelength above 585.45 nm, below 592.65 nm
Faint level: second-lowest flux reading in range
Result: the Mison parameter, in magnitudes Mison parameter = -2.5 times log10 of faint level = -3.44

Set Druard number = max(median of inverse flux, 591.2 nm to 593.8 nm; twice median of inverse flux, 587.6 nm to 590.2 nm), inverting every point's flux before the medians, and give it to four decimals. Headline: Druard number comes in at 0.0769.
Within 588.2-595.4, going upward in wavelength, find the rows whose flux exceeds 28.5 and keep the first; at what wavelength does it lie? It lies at 590.4 nm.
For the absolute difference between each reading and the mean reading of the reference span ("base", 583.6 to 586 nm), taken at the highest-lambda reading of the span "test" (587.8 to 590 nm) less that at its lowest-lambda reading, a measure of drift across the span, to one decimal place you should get 3.5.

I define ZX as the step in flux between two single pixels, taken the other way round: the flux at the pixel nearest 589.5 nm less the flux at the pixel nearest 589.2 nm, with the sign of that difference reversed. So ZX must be -0.3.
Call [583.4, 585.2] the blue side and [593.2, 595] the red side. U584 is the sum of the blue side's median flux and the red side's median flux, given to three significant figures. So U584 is 61.7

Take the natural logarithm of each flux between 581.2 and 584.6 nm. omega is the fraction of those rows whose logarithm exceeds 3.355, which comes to 1.00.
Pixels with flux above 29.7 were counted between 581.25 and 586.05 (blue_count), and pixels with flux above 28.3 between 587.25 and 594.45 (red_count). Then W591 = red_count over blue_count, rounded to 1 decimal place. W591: 1.0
